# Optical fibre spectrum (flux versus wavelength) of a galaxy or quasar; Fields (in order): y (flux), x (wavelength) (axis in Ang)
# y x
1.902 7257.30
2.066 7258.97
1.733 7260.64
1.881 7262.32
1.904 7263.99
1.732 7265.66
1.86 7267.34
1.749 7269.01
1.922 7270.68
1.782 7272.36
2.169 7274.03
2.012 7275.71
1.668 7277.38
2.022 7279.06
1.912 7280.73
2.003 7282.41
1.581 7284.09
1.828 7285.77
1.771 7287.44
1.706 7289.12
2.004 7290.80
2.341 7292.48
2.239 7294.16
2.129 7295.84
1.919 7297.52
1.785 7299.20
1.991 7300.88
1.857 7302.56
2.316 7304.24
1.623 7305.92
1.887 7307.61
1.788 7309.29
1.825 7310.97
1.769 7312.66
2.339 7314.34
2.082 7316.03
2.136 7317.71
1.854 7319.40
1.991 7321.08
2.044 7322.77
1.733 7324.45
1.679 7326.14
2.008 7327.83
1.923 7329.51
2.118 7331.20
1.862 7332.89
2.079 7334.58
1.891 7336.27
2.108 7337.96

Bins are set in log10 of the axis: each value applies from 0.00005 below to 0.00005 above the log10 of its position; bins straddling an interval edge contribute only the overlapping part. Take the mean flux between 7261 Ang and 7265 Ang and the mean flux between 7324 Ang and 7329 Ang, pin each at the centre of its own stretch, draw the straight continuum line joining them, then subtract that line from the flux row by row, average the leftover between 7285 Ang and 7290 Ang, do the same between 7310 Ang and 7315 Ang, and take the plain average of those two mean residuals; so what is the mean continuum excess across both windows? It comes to 0.03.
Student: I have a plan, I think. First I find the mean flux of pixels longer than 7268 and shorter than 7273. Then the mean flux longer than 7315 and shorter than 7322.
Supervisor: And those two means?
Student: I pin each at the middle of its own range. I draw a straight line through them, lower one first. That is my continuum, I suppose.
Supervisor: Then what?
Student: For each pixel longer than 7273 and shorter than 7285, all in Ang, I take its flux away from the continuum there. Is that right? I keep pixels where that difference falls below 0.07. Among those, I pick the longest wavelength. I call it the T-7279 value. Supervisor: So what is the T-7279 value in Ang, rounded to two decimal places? 7282.41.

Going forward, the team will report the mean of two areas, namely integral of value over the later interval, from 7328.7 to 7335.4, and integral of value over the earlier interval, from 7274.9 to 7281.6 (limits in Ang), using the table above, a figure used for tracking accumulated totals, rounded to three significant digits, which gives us 13.1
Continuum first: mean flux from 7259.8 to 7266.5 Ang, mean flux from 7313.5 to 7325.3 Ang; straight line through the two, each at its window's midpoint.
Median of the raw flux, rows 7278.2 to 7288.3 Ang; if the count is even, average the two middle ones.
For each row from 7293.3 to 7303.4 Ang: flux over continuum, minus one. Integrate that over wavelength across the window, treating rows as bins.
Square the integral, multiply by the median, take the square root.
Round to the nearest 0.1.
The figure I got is 0.3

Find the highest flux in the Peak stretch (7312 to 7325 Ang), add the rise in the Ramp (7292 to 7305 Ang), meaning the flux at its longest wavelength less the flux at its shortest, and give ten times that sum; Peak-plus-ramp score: 23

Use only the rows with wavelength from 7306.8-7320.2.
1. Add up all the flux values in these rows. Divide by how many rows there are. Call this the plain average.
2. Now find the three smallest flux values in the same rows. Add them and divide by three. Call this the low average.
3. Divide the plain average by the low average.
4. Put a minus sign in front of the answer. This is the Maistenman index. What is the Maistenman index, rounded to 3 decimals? -1.093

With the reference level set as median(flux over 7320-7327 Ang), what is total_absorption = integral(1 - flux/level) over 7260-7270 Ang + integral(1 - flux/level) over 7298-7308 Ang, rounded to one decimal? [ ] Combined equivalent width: 0.0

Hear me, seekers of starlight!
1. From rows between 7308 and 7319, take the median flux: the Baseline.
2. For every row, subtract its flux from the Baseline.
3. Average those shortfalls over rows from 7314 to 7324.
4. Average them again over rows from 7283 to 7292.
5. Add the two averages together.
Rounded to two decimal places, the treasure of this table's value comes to 0.05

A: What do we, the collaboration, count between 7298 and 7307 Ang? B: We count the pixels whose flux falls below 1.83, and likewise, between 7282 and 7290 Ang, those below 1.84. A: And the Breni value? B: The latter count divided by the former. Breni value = 2.0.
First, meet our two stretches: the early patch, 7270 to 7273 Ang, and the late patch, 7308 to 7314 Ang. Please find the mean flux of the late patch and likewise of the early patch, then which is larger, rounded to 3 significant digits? 1.85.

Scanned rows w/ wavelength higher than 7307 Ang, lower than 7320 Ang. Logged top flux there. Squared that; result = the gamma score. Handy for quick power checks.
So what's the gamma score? 5.47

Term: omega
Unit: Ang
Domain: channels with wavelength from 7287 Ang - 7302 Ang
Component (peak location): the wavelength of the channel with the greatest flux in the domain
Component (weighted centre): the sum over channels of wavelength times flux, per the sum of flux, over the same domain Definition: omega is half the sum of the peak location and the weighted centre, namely 7293.4 Ang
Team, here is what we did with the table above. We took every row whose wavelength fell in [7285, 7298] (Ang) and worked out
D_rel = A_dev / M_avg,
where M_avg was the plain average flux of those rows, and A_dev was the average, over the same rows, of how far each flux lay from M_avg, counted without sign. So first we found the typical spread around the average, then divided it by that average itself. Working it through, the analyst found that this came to 0.093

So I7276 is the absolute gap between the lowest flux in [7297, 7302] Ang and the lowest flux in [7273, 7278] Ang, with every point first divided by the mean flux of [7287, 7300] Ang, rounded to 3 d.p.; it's 0.059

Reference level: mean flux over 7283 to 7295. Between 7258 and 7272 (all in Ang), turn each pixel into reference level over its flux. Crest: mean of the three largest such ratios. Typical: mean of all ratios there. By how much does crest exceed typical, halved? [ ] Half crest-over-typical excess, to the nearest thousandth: 0.033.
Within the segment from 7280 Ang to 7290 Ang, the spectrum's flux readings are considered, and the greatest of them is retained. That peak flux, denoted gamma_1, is 2.003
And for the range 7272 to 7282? 2.169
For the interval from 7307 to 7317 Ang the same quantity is 2.339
